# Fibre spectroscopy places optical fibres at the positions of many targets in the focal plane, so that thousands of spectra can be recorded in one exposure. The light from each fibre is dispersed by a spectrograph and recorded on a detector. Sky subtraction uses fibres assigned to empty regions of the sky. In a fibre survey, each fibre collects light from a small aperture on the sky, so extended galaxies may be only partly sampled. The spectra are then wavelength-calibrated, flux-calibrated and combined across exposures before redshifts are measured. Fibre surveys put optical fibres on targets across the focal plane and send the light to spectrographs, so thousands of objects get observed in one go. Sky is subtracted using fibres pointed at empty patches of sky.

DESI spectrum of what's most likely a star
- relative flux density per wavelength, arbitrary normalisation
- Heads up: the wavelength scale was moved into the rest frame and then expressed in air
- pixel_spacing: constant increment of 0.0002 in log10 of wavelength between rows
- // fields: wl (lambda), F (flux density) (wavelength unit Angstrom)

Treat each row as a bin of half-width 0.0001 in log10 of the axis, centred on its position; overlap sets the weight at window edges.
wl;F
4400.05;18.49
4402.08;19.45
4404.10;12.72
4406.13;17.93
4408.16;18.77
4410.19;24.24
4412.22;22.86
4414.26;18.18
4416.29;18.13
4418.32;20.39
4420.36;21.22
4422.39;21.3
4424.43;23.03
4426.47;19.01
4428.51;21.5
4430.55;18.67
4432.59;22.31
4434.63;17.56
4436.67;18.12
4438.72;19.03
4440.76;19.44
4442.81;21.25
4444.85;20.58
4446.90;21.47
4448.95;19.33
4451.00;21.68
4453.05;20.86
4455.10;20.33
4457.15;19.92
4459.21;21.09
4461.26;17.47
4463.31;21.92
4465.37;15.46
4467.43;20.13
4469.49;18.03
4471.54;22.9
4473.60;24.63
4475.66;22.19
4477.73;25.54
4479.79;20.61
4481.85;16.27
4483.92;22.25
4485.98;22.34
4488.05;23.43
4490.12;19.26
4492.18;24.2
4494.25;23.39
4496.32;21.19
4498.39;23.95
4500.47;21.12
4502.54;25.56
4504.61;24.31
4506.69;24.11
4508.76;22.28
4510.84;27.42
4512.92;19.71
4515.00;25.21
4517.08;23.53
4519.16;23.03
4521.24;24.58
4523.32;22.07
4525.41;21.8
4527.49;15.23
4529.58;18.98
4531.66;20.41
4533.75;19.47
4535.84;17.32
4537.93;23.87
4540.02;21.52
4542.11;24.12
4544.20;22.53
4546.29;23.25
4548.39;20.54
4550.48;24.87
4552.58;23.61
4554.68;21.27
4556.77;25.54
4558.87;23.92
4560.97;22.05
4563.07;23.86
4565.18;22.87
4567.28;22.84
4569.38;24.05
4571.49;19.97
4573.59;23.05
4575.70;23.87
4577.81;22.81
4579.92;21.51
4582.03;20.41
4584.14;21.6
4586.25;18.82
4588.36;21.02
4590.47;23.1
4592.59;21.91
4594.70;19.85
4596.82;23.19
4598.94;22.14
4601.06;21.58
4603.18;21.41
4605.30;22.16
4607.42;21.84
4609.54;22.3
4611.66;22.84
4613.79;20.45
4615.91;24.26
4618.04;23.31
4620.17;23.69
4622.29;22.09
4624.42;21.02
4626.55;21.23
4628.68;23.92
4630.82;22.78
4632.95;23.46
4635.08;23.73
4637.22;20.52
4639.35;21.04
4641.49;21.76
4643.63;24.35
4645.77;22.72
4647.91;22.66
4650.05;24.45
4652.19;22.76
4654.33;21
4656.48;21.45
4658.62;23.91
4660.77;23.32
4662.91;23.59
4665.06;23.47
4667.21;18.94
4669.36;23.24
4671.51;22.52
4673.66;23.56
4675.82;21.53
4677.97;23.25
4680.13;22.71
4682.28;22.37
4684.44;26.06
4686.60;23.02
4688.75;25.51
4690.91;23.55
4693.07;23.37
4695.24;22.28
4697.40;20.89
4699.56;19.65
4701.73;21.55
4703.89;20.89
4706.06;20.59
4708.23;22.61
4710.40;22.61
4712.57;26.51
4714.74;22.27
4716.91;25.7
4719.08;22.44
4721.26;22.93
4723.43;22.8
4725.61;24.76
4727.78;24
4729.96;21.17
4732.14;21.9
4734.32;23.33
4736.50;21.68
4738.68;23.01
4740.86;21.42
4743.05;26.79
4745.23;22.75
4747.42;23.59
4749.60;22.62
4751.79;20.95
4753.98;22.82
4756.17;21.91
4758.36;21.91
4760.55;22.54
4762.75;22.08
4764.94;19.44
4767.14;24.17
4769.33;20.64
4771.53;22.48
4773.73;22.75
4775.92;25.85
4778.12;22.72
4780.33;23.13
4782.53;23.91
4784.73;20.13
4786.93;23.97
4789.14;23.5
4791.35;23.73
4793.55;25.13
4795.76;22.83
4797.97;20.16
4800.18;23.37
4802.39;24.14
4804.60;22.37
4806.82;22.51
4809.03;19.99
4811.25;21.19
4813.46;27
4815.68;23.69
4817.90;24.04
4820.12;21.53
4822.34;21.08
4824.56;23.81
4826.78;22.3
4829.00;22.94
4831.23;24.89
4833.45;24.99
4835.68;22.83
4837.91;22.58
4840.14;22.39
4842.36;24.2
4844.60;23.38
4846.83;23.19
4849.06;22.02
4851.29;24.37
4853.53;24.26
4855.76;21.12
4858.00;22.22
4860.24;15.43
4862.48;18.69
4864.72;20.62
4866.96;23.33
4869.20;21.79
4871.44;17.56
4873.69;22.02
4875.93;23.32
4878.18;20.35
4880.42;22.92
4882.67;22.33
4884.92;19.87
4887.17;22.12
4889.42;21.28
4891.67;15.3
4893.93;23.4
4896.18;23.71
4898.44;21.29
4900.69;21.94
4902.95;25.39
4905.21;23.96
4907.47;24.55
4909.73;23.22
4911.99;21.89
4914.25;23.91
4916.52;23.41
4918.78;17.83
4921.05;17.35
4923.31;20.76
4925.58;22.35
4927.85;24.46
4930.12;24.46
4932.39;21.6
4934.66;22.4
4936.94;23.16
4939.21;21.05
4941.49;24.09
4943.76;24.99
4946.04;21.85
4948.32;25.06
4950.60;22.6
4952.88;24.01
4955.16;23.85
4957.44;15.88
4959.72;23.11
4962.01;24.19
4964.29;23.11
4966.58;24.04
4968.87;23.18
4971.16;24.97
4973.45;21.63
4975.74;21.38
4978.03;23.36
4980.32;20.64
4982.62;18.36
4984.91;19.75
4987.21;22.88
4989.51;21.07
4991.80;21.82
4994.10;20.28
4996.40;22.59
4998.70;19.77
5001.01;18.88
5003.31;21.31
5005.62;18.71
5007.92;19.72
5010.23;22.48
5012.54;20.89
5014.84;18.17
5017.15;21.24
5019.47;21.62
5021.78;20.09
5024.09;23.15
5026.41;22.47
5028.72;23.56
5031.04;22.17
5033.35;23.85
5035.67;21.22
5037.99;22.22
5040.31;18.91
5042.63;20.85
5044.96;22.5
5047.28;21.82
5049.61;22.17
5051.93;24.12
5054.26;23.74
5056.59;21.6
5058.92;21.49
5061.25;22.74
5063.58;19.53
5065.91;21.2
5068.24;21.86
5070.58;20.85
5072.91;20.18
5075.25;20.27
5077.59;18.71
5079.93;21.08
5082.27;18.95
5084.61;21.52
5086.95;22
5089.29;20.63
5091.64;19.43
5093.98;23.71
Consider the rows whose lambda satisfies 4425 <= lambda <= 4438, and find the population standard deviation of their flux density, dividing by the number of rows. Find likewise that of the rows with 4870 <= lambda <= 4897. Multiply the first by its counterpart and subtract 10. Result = -5.7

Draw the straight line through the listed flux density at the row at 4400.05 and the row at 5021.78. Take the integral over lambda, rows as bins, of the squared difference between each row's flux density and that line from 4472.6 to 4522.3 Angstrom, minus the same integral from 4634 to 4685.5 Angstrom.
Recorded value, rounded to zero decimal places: 386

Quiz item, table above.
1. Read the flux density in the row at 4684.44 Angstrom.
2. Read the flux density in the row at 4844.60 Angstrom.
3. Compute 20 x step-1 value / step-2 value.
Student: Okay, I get 22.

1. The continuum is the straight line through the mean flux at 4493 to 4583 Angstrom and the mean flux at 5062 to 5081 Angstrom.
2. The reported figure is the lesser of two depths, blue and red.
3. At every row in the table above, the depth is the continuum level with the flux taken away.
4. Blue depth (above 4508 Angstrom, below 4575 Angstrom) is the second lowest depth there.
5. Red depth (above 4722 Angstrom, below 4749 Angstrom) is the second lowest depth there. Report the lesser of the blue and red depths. -3.12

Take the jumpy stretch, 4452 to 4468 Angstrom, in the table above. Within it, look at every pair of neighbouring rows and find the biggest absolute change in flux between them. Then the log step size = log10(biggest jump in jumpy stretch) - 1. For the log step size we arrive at -0.190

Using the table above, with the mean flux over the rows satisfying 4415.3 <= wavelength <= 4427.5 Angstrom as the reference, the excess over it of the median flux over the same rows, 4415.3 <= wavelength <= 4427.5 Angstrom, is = 0.29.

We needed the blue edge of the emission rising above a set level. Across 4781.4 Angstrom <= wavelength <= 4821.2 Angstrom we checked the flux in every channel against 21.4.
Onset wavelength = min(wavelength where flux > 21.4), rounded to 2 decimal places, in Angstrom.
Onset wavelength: 4782.53 Angstrom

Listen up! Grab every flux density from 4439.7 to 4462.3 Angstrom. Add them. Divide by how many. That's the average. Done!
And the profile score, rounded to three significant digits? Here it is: 20.3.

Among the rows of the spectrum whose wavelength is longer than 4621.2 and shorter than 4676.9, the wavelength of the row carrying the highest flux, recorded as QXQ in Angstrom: 4650.05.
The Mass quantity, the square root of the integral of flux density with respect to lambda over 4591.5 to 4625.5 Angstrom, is 27.4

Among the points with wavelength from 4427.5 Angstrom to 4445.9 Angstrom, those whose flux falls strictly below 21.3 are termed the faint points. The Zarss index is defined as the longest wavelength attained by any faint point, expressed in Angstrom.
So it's 4444.85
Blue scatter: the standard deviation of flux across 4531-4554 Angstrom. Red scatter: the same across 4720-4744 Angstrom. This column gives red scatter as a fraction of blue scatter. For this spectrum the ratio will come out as 0.71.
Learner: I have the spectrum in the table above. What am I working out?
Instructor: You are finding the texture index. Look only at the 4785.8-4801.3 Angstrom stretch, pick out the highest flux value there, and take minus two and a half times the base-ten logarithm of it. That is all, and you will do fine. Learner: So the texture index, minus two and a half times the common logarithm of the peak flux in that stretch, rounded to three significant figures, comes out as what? -3.50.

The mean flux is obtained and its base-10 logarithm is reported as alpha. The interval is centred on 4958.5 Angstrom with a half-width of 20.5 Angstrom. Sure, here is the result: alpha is 1.360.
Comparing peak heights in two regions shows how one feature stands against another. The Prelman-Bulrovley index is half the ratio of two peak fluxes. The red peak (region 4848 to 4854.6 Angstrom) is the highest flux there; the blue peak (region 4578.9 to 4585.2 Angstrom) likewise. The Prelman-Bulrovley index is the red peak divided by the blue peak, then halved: 0.56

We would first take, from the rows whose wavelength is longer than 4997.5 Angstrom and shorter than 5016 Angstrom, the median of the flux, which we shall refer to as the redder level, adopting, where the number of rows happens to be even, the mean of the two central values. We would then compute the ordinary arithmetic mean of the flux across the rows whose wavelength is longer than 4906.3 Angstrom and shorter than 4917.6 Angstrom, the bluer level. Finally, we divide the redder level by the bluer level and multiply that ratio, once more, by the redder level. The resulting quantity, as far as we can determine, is 17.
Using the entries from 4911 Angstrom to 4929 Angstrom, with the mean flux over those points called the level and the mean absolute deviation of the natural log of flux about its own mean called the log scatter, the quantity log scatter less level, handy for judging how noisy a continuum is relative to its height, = -21.4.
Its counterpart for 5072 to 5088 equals -20.3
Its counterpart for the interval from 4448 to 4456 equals -20.5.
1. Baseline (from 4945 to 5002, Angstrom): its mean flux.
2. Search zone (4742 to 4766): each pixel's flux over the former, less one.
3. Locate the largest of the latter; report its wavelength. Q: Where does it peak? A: 4743.05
